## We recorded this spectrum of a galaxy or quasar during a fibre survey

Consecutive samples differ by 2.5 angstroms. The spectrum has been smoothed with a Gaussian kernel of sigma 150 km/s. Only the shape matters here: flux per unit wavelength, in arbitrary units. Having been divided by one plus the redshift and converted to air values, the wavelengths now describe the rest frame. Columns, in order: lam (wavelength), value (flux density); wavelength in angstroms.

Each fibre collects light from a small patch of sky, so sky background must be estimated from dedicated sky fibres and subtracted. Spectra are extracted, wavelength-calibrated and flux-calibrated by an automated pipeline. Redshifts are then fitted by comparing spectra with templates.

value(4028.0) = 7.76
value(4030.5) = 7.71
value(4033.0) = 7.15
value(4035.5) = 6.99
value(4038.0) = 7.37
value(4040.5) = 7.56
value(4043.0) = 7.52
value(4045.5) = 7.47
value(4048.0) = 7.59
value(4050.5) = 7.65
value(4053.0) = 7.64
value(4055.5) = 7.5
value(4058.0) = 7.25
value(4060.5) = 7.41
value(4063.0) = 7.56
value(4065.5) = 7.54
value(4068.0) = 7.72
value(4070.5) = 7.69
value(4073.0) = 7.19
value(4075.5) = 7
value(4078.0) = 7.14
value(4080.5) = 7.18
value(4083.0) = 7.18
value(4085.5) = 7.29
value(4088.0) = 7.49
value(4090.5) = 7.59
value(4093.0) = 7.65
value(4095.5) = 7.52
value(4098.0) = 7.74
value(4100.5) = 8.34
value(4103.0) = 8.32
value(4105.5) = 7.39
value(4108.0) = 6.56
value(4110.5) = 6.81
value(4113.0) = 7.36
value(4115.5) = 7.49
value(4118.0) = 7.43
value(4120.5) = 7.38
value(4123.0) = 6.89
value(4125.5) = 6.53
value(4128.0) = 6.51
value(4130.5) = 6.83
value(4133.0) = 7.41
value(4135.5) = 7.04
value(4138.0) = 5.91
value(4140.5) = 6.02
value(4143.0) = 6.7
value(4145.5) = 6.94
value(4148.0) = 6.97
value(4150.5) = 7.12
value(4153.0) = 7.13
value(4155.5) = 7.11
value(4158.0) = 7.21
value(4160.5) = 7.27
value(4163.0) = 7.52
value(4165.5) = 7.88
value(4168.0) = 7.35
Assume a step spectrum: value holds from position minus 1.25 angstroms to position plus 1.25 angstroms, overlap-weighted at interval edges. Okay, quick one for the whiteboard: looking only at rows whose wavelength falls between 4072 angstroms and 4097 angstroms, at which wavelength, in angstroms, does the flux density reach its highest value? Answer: 4093.0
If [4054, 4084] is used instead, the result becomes 4068.0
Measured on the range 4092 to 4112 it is 4100.5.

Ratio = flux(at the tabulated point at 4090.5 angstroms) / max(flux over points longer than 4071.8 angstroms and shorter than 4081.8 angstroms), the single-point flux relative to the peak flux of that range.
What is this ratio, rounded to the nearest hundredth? 1.06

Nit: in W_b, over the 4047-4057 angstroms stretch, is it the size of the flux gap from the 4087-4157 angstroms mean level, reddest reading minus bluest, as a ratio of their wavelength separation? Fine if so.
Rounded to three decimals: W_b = -0.012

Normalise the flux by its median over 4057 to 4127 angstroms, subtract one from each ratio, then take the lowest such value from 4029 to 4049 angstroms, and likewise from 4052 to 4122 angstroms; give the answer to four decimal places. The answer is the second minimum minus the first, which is -0.0581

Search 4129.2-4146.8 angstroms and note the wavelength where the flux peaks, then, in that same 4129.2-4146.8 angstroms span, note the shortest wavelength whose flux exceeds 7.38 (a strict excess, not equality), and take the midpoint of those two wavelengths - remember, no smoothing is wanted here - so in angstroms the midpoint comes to 4133.0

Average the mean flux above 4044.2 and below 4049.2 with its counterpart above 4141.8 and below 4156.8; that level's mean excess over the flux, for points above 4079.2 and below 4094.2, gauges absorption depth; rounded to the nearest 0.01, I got -0.13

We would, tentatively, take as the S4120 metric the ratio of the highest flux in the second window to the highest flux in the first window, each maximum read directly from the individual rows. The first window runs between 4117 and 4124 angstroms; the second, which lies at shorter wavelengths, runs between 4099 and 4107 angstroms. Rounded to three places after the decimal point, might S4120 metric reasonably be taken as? 1.122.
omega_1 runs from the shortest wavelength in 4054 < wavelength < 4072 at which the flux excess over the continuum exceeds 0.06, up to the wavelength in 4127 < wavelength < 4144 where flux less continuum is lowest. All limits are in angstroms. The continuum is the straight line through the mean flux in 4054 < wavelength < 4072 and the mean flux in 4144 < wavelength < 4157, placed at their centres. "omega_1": 70.0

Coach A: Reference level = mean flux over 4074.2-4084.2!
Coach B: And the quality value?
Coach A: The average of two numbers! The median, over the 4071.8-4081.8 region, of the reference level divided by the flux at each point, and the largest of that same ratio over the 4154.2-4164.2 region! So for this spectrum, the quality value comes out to 1.00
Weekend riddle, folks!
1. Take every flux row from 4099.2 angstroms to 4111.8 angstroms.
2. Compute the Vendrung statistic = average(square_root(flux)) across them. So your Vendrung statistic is 2.73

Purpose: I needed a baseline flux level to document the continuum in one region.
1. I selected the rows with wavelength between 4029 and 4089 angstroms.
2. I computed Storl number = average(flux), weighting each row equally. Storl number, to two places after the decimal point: 7.41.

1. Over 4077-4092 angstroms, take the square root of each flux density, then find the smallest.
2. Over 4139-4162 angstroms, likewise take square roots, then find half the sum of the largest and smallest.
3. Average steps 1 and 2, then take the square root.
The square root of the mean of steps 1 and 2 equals 1.62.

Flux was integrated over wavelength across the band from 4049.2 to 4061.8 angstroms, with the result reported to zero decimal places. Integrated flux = 94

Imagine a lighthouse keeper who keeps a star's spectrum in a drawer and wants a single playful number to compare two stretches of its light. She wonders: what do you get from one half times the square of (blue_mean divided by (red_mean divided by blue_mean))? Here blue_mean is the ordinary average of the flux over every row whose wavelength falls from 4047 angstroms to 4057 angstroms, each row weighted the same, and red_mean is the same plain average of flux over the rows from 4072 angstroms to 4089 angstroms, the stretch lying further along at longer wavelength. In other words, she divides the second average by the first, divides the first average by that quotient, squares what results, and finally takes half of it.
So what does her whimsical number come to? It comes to 32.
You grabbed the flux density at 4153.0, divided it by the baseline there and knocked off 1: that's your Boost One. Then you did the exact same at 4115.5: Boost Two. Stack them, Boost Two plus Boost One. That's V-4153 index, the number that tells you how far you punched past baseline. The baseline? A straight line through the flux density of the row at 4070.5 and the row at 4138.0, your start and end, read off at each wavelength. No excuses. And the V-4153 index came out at 0.44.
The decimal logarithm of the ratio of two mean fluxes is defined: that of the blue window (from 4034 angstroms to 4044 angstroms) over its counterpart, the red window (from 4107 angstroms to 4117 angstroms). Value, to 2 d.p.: 0.02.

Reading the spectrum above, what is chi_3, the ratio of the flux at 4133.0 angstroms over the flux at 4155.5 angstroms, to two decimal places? 1.04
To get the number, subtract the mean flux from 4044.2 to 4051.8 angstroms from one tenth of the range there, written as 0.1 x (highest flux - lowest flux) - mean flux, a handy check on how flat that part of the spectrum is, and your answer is -7.6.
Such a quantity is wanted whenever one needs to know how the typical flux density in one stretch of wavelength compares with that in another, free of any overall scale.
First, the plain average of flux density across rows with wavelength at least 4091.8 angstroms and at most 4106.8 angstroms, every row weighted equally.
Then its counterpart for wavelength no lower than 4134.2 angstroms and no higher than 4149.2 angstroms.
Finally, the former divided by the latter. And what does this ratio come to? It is 1.19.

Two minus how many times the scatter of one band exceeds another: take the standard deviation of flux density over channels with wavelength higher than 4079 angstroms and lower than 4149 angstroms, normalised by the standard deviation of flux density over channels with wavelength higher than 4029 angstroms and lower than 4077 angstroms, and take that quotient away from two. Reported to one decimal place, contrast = -0.5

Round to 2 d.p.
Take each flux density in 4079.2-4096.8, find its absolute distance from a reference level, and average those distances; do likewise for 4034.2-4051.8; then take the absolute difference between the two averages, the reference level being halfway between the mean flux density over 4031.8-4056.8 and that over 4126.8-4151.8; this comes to 0.07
